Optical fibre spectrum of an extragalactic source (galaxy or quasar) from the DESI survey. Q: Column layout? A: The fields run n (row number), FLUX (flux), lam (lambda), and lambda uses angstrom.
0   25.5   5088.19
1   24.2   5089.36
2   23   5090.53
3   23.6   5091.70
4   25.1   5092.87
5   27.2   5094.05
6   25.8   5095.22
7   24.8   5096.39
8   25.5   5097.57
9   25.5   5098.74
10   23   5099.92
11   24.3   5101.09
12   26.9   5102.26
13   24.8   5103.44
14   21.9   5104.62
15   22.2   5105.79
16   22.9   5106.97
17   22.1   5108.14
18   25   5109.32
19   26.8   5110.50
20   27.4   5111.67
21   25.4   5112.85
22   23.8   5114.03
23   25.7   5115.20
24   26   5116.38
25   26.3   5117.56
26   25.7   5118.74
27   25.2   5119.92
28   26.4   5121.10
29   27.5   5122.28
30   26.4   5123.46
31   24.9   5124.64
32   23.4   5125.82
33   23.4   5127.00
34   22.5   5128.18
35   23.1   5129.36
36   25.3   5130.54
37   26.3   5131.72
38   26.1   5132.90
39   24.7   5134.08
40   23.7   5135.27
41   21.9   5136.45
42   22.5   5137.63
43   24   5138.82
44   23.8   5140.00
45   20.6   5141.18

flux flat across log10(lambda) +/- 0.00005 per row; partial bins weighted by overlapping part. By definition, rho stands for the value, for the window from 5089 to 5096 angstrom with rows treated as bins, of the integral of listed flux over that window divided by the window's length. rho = 24.9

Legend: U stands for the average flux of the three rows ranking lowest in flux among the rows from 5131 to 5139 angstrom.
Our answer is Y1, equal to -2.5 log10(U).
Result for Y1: -3.39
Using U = 22.7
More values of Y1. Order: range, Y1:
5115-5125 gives -3.51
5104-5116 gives -3.36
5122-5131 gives -3.40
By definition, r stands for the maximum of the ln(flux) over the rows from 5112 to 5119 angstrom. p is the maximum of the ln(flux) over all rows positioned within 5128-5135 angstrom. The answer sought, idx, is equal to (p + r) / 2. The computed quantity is 3.270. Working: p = 3.27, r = 3.27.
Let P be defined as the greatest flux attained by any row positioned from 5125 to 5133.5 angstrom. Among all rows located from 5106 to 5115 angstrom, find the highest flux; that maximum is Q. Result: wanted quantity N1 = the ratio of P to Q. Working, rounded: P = 26.3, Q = 27.4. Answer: 0.96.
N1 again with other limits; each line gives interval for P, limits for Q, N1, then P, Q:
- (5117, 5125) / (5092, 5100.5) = 1.01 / 27.5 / 27.2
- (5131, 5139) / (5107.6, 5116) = 0.96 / 26.3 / 27.4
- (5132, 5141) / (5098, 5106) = 0.97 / 26.1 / 26.9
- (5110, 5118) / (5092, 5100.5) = 1.01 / 27.4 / 27.2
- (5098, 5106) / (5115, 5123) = 0.98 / 26.9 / 27.5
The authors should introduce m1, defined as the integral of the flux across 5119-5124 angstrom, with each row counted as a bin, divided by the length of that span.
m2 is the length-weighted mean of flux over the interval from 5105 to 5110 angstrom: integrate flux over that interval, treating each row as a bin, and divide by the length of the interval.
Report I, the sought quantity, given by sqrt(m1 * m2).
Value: 24.6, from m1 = 26.3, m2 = 23.1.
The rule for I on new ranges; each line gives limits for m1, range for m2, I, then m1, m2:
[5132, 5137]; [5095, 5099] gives 24.8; 24.2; 25.4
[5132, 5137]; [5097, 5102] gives 24.5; 24.2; 24.8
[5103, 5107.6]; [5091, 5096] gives 24.1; 22.9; 25.4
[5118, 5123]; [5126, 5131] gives 24.8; 26.2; 23.5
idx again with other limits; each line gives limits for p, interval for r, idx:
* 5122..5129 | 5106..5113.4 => 3.312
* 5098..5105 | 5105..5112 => 3.301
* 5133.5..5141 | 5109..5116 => 3.259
